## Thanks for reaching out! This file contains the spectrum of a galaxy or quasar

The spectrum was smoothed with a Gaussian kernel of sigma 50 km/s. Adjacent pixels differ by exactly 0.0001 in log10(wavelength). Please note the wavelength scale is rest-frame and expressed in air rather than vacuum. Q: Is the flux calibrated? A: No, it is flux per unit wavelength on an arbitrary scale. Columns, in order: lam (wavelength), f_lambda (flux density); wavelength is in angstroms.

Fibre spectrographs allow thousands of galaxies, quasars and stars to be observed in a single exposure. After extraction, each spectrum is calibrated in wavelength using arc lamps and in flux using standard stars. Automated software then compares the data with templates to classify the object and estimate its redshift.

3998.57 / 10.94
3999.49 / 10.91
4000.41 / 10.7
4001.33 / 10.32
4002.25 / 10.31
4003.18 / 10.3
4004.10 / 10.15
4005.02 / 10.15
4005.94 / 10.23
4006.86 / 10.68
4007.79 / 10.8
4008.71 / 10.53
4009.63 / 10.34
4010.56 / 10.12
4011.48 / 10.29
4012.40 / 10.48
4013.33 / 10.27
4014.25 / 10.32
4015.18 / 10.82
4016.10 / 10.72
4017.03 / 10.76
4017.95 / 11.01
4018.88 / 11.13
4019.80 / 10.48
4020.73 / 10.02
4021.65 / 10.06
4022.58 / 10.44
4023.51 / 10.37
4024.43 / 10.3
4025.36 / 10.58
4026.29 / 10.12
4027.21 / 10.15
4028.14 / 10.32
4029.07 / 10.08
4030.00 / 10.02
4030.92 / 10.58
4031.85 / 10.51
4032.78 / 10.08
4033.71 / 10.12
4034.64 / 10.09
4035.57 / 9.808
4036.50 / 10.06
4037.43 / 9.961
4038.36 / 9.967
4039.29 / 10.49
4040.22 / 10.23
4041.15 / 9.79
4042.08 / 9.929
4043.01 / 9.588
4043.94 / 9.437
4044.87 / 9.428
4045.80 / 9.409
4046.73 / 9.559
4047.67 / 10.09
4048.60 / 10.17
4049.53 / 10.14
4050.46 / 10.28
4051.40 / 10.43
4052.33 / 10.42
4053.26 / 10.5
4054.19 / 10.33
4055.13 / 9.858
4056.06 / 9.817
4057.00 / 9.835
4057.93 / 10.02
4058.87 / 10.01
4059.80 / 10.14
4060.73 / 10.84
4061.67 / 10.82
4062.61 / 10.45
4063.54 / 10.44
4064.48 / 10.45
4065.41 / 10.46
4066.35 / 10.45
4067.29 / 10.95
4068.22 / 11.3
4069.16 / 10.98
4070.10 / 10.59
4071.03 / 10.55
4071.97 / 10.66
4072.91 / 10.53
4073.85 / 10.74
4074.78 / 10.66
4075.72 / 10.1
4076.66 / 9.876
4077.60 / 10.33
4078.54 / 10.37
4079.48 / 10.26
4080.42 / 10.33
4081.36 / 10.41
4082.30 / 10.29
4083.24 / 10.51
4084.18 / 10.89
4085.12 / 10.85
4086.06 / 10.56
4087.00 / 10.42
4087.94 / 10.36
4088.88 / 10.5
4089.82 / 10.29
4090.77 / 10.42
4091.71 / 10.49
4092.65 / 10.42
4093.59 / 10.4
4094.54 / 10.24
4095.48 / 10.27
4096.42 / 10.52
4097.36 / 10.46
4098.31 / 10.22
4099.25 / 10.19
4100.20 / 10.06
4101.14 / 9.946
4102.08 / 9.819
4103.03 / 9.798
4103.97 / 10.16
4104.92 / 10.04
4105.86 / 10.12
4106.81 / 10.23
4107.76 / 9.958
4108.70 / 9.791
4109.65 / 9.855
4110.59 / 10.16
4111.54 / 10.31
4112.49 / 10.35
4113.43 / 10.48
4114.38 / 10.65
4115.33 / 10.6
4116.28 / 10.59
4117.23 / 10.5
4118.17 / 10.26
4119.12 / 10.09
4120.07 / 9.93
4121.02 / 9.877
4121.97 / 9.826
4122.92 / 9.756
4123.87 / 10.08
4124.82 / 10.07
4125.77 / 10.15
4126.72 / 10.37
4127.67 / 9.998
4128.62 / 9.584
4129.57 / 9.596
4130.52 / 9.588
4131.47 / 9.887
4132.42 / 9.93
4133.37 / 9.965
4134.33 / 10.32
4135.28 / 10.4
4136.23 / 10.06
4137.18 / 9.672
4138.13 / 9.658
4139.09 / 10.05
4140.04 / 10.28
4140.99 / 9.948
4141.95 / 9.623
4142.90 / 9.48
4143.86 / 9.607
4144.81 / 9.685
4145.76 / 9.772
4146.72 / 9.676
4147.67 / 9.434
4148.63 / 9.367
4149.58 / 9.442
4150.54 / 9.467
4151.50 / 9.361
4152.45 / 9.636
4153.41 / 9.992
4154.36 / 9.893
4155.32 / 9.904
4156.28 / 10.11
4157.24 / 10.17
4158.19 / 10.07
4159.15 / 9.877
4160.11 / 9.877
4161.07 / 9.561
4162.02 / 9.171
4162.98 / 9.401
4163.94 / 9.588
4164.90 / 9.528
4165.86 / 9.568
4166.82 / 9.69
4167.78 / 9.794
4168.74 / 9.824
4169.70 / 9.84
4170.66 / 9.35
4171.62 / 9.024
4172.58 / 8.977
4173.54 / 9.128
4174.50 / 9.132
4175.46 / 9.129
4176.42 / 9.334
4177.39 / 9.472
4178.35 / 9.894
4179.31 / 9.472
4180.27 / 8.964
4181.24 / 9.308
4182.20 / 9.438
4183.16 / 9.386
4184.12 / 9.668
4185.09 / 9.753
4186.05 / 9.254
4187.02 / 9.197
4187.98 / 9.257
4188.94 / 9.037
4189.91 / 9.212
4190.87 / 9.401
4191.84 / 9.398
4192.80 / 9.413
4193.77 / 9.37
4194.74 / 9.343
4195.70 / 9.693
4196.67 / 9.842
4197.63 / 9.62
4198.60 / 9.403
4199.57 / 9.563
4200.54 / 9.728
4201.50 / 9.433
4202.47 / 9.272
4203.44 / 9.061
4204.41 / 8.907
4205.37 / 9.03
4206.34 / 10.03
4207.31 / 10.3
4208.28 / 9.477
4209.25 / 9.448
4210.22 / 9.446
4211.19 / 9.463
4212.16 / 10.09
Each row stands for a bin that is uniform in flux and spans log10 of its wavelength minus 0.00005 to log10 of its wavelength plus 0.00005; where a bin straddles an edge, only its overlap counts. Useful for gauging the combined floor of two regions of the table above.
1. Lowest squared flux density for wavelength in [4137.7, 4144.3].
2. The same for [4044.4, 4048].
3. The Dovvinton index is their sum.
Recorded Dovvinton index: 178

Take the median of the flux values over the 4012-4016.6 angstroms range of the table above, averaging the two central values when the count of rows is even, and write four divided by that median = 0.382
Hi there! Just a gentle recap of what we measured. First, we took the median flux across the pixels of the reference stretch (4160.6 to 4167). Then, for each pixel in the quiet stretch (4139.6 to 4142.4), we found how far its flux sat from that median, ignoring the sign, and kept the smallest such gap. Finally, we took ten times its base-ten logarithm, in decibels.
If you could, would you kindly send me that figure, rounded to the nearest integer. -12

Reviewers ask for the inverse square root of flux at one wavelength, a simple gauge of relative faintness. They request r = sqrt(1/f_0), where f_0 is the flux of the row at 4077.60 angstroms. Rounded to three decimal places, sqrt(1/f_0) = 0.311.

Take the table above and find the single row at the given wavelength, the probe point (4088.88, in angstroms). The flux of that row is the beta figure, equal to 10.5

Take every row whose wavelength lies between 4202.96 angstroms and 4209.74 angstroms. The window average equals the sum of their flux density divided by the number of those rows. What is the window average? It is 9.5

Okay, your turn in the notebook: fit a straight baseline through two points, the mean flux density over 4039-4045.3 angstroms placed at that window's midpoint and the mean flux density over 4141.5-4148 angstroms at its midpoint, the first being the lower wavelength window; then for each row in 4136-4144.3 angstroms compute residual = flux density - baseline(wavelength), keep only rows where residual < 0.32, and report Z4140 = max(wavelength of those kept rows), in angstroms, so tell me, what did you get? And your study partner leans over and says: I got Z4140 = 4143.86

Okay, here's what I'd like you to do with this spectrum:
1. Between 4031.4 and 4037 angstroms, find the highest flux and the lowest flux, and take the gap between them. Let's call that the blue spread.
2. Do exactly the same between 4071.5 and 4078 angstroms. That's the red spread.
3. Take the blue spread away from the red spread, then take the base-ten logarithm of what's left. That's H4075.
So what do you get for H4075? -0.79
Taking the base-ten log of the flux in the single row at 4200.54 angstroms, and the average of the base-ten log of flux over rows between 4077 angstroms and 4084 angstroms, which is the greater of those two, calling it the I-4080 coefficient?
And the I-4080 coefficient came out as 1.02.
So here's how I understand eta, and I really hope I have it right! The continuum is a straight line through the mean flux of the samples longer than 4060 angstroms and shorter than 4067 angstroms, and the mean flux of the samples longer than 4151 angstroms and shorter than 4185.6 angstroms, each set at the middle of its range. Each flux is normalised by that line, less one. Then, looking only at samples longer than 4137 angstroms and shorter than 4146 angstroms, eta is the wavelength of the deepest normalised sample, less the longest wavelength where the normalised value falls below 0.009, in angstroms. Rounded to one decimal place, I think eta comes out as -2.9 angstroms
